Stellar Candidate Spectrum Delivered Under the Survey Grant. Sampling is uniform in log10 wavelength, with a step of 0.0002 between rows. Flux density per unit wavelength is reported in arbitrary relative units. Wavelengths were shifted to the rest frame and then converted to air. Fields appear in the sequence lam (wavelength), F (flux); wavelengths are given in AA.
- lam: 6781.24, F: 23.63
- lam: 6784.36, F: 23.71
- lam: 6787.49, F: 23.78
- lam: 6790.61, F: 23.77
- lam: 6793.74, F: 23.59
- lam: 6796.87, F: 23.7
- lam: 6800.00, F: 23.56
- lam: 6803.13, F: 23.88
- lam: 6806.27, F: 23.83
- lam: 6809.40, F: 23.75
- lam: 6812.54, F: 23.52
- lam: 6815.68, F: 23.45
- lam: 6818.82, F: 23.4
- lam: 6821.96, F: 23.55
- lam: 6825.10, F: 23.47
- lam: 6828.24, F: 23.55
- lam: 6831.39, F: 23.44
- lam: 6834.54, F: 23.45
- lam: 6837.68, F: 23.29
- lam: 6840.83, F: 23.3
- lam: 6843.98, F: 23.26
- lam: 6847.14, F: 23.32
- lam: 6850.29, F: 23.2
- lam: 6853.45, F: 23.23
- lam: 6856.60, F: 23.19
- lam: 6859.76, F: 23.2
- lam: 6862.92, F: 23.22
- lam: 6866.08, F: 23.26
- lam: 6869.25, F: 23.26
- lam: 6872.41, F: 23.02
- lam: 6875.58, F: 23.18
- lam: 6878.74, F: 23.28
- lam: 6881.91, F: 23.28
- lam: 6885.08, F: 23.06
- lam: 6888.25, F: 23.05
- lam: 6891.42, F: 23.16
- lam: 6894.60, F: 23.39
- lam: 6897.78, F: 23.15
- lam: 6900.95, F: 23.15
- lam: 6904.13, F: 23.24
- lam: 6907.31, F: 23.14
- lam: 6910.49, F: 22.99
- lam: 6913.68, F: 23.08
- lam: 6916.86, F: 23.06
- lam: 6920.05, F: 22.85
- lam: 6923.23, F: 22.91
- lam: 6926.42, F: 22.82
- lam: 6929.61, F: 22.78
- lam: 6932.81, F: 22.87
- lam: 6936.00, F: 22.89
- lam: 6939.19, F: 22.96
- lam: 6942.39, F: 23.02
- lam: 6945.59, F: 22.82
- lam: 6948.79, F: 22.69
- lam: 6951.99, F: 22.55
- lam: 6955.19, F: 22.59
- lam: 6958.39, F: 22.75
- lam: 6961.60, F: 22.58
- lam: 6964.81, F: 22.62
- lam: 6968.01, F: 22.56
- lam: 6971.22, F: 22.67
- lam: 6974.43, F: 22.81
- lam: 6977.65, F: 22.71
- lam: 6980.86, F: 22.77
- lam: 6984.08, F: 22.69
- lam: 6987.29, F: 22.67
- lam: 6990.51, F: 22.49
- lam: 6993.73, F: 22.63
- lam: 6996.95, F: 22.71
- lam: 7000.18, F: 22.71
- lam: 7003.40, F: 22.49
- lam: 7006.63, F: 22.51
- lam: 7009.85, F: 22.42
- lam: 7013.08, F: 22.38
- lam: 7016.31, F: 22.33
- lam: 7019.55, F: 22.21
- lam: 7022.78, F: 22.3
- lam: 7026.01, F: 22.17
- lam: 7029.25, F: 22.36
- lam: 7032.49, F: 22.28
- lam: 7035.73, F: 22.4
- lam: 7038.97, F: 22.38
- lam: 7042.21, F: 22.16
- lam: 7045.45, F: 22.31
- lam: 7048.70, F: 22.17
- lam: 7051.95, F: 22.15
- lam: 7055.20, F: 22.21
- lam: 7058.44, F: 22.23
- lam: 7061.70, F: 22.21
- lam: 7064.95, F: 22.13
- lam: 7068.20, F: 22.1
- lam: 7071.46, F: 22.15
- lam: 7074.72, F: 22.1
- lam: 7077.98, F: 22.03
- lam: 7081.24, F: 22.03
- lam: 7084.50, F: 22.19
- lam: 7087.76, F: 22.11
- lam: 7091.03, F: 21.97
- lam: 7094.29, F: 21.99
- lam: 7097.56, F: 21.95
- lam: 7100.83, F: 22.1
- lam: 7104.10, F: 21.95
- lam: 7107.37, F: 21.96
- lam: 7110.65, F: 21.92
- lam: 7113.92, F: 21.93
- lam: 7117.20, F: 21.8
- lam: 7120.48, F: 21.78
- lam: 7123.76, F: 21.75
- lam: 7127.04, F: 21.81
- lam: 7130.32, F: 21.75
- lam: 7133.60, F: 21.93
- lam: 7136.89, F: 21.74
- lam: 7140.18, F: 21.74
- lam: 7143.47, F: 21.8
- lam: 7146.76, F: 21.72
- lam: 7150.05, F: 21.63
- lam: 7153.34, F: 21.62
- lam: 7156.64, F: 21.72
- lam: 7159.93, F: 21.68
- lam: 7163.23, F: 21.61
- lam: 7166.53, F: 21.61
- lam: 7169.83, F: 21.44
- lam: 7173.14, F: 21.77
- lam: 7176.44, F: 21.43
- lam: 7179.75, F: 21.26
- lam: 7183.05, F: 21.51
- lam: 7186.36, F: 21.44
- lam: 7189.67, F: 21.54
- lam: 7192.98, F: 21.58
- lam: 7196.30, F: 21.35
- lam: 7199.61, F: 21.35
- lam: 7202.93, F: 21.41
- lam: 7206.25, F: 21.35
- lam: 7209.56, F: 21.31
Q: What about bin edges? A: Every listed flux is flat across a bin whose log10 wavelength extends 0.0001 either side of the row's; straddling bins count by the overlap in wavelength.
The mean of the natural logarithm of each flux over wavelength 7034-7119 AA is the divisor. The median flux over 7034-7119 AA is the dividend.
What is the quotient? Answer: 7.14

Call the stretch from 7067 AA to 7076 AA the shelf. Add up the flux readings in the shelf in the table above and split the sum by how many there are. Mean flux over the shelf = 22.1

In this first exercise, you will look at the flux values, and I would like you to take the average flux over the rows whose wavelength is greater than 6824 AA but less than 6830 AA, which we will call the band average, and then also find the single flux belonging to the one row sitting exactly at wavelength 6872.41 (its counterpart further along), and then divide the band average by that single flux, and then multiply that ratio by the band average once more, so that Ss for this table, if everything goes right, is 24.0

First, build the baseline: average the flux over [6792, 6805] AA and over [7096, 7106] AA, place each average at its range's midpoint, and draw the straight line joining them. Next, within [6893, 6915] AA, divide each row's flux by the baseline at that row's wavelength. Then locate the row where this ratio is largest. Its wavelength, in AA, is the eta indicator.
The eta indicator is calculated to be 6894.60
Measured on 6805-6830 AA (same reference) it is 6806.27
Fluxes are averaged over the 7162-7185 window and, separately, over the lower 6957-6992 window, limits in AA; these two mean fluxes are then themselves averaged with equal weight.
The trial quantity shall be 22.09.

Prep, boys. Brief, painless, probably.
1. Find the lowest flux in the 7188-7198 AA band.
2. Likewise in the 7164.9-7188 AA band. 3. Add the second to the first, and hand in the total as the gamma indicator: 42.6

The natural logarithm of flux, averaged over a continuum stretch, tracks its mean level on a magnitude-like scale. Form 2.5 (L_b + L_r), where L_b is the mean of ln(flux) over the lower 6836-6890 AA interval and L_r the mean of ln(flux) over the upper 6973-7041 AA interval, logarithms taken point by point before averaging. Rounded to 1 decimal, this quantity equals 15.6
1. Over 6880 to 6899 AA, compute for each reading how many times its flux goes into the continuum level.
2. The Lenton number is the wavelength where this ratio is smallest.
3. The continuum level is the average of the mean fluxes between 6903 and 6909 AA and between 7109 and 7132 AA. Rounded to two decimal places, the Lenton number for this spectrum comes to 6894.60 AA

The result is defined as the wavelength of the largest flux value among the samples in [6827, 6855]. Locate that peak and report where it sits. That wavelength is 6828.24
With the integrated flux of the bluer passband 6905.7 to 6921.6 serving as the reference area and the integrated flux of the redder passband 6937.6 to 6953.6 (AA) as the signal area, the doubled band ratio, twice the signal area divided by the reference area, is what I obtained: 1.99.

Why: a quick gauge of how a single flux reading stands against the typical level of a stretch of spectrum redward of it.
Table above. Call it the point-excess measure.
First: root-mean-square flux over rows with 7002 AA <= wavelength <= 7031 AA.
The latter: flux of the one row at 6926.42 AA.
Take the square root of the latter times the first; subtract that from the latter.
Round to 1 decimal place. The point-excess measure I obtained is 0.2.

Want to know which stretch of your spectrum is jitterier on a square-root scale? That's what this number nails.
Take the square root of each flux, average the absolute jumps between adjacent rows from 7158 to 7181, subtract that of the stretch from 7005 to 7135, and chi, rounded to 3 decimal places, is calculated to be 0.011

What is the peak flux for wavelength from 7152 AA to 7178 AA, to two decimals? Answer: 21.77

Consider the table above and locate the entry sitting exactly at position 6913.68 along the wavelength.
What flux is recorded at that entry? 23.08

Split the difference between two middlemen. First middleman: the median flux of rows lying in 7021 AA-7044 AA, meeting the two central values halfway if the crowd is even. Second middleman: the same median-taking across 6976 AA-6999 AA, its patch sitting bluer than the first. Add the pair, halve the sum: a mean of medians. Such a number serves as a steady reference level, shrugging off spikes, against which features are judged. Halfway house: 22.5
